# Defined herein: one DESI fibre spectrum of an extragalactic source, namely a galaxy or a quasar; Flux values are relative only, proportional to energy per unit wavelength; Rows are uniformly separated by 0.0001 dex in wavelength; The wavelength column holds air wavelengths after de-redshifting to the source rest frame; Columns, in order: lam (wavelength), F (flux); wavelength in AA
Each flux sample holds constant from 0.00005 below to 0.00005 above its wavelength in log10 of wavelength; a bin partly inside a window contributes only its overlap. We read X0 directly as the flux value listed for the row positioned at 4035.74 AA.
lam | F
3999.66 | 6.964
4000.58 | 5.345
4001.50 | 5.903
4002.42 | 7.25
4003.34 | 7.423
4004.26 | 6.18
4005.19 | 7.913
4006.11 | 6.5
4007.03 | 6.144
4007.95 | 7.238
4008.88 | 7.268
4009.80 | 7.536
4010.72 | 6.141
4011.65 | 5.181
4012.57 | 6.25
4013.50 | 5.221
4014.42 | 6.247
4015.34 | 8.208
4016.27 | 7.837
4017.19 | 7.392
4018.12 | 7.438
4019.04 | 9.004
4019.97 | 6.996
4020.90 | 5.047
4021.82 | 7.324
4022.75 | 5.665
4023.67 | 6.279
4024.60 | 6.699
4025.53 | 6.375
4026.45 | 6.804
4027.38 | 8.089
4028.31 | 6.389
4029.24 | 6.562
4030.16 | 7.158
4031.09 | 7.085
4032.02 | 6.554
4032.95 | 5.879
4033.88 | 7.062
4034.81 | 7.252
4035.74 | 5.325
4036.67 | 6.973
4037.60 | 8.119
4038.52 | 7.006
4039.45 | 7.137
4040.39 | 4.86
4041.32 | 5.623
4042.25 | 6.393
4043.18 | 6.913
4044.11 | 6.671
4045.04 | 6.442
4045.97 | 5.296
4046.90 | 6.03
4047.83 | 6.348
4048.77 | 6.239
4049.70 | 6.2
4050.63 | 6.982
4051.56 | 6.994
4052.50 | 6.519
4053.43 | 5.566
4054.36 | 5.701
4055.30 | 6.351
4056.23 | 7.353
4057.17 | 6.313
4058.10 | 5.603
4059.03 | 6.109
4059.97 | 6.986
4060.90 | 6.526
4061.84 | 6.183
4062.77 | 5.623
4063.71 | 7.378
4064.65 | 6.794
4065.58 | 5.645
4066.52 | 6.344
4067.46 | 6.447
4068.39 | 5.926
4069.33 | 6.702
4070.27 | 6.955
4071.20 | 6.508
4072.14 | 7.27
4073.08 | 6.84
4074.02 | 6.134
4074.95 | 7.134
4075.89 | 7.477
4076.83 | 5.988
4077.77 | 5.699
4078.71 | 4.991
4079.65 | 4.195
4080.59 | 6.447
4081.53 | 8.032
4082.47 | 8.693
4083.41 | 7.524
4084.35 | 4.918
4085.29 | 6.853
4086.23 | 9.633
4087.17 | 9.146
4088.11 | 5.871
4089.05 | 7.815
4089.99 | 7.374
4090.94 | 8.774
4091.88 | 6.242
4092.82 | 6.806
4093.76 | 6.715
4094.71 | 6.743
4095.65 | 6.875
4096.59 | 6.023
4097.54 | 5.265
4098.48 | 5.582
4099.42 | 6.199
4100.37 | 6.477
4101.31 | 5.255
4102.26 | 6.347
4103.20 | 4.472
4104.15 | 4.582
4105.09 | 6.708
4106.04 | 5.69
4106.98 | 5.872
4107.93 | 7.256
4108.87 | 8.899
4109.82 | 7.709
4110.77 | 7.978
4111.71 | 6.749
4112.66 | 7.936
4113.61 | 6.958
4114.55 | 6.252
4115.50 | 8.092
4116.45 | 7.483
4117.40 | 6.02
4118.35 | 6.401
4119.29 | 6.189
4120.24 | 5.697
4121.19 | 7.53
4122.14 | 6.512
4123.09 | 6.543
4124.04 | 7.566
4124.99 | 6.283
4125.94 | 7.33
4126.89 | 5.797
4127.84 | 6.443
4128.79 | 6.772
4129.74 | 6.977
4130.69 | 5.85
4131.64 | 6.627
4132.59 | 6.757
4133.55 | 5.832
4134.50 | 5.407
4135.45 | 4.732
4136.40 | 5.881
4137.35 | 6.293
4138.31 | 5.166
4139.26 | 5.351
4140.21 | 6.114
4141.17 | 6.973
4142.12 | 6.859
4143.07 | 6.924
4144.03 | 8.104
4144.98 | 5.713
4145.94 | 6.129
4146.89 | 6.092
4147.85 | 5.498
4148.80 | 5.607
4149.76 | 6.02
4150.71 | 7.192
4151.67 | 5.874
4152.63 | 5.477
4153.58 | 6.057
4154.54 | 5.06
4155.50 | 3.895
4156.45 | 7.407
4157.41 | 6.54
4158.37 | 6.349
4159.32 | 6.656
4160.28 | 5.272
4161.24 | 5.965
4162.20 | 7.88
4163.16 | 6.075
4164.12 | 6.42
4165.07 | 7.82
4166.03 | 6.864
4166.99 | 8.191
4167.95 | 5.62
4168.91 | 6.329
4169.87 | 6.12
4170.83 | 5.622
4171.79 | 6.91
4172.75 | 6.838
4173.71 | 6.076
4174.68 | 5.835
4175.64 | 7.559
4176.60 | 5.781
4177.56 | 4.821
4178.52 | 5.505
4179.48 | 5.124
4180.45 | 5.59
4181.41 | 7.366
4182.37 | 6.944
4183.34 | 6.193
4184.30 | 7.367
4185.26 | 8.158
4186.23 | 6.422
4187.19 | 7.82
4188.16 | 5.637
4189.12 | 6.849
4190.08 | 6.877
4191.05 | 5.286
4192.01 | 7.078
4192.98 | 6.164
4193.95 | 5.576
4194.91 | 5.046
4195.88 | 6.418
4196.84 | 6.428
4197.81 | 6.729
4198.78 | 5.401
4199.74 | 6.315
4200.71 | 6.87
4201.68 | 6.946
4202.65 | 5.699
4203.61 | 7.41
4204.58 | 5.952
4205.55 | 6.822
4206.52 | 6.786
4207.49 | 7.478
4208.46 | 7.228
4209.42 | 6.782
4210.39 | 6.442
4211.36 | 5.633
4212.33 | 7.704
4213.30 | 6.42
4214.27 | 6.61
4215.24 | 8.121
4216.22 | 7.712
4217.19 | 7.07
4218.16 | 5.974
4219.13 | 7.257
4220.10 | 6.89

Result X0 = 5.325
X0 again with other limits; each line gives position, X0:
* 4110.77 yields 7.978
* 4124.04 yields 7.566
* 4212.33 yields 7.704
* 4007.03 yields 6.144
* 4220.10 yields 6.89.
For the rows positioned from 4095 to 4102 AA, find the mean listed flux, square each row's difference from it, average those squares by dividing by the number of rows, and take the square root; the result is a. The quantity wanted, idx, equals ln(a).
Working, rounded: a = 0.57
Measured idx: -0.56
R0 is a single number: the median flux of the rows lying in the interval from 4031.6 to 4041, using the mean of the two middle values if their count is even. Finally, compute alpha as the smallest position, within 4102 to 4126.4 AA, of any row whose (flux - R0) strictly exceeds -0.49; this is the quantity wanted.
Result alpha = 4105.09 AA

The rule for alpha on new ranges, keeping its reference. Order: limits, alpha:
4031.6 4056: 4032.02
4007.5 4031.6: 4007.95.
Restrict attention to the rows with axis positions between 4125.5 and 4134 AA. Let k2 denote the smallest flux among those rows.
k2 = 5.797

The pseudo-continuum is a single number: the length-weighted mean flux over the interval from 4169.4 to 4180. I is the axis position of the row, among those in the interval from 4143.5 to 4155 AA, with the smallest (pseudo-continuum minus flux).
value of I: 4144.03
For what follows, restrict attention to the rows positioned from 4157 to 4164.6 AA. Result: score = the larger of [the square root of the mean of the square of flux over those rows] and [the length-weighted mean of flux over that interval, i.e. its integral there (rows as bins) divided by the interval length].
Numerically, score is 6.43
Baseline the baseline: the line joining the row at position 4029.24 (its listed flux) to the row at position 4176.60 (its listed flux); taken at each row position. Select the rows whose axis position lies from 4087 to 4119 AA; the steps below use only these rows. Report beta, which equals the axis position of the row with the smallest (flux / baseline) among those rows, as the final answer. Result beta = 4103.20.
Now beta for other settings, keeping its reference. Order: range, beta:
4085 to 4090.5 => 4088.11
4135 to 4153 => 4135.45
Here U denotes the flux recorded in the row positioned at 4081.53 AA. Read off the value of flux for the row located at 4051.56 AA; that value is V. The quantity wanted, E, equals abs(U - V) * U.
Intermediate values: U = 8.032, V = 6.994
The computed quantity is 8.3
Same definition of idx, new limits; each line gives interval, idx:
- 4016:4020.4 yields -0.37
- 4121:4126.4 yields -0.64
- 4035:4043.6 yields -0.03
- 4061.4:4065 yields -0.42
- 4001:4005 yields -0.42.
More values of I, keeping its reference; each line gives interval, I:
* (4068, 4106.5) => 4086.23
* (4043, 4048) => 4043.18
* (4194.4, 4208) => 4207.49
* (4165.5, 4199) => 4166.99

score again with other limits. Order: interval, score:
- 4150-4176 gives 6.44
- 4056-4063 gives 6.36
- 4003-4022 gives 6.95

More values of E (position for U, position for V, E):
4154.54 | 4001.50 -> 4.3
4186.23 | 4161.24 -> 2.9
